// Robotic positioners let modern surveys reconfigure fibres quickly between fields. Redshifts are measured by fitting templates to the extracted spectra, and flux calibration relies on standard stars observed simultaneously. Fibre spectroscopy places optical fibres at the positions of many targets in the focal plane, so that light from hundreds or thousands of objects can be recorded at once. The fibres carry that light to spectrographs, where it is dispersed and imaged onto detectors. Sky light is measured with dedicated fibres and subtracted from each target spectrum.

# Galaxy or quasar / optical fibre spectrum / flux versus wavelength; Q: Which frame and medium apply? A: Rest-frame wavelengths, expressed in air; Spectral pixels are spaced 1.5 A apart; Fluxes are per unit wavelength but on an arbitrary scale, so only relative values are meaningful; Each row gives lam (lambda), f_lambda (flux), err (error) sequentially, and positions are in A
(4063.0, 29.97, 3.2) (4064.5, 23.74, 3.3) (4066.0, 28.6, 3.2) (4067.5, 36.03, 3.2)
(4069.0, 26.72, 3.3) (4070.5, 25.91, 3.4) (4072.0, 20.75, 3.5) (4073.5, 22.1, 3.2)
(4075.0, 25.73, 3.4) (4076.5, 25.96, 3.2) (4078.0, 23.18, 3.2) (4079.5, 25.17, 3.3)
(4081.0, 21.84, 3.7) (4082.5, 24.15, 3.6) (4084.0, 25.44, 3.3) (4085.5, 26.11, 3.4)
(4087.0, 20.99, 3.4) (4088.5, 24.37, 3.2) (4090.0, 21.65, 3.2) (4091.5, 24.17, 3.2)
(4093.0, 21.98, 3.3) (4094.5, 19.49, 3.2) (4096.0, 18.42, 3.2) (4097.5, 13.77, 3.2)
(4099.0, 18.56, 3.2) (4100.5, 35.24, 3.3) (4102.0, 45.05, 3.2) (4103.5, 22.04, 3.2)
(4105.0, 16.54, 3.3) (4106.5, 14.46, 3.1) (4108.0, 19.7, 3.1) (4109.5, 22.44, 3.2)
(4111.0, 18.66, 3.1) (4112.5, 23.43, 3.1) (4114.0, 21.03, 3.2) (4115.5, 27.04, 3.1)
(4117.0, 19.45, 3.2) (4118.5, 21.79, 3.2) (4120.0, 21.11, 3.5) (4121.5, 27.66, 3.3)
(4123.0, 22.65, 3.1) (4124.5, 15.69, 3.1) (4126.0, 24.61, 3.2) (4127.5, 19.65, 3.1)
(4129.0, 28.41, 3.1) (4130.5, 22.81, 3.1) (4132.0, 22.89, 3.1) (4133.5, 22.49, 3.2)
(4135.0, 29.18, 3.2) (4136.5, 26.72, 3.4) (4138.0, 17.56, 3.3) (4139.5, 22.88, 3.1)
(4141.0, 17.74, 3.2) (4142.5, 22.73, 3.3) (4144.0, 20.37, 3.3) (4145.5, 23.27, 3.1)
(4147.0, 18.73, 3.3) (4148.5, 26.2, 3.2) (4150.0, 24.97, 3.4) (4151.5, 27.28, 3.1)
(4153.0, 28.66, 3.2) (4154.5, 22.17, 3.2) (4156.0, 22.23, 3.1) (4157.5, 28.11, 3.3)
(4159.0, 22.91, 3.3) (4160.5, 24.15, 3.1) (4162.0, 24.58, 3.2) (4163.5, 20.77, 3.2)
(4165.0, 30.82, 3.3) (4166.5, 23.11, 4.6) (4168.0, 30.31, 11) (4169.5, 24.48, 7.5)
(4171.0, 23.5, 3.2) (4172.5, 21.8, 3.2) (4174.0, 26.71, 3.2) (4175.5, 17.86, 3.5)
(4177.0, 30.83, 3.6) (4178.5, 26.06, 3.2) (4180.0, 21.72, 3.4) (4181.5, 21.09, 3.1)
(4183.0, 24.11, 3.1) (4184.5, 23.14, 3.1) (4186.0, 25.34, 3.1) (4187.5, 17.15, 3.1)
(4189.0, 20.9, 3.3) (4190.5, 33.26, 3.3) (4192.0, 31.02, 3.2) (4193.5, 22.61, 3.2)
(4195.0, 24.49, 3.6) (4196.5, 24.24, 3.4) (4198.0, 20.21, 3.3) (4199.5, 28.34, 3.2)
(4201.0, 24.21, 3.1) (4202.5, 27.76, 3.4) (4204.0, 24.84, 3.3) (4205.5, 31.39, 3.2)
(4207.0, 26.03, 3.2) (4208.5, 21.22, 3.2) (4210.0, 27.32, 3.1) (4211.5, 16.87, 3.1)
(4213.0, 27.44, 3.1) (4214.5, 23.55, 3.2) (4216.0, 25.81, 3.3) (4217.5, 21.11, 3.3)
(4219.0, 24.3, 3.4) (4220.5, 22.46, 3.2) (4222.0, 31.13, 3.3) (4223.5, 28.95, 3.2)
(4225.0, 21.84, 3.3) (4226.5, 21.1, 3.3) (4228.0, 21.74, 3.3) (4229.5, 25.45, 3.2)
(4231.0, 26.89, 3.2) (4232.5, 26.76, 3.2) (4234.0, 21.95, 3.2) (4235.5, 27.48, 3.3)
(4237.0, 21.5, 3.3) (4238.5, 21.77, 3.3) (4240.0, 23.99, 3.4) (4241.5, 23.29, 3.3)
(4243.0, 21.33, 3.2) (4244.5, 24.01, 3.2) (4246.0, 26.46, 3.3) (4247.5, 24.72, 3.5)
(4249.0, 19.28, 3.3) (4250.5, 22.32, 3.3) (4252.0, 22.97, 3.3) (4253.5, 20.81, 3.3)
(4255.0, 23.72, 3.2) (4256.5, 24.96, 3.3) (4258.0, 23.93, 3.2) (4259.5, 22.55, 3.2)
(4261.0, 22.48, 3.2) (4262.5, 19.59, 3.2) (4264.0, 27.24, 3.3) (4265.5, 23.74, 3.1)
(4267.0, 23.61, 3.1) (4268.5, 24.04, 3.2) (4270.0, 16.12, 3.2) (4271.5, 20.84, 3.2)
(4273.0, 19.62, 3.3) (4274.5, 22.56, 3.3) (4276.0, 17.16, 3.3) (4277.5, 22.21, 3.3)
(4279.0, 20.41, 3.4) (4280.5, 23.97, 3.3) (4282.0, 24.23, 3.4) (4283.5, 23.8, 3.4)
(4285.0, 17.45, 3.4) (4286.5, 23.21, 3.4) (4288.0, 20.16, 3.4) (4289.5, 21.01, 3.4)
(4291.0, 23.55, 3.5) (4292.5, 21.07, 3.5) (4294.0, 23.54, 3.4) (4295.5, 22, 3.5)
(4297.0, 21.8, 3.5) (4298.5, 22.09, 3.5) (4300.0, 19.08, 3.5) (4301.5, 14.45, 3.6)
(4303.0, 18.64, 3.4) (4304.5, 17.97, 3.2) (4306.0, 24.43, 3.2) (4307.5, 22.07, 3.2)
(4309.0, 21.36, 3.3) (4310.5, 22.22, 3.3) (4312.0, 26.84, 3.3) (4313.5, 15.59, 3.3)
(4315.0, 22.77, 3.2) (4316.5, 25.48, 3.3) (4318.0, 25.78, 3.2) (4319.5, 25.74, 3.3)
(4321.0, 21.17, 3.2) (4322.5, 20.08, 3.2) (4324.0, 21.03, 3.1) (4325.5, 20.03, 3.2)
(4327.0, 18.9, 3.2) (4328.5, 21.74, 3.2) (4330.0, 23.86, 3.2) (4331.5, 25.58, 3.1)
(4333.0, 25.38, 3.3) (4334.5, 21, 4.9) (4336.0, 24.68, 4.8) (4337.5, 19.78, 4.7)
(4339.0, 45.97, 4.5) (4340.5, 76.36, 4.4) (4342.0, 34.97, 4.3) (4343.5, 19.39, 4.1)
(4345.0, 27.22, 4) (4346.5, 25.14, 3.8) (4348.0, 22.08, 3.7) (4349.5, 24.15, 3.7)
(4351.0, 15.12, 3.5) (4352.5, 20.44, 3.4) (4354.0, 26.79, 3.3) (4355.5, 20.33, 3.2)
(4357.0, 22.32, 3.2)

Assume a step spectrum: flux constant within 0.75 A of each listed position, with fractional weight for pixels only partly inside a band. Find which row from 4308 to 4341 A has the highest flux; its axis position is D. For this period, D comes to 4340.5 A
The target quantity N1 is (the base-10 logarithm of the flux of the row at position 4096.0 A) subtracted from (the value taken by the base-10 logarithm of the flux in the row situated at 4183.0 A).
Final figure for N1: 0.12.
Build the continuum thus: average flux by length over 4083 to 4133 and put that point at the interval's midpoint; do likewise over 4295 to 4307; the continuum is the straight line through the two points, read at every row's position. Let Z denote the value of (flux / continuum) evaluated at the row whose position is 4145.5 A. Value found 1.05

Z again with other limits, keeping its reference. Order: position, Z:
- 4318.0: 1.30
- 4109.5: 0.99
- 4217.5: 1.00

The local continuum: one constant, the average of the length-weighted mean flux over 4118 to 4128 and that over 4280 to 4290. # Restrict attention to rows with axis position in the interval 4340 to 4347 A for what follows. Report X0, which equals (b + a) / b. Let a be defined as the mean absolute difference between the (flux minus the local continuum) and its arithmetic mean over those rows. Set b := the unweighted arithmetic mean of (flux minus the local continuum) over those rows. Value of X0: 2.1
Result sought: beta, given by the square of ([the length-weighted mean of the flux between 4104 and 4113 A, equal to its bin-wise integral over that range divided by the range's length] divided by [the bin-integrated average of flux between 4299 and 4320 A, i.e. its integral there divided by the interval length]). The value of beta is 0.8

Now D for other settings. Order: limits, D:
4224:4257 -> 4235.5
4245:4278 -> 4264.0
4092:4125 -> 4102.0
